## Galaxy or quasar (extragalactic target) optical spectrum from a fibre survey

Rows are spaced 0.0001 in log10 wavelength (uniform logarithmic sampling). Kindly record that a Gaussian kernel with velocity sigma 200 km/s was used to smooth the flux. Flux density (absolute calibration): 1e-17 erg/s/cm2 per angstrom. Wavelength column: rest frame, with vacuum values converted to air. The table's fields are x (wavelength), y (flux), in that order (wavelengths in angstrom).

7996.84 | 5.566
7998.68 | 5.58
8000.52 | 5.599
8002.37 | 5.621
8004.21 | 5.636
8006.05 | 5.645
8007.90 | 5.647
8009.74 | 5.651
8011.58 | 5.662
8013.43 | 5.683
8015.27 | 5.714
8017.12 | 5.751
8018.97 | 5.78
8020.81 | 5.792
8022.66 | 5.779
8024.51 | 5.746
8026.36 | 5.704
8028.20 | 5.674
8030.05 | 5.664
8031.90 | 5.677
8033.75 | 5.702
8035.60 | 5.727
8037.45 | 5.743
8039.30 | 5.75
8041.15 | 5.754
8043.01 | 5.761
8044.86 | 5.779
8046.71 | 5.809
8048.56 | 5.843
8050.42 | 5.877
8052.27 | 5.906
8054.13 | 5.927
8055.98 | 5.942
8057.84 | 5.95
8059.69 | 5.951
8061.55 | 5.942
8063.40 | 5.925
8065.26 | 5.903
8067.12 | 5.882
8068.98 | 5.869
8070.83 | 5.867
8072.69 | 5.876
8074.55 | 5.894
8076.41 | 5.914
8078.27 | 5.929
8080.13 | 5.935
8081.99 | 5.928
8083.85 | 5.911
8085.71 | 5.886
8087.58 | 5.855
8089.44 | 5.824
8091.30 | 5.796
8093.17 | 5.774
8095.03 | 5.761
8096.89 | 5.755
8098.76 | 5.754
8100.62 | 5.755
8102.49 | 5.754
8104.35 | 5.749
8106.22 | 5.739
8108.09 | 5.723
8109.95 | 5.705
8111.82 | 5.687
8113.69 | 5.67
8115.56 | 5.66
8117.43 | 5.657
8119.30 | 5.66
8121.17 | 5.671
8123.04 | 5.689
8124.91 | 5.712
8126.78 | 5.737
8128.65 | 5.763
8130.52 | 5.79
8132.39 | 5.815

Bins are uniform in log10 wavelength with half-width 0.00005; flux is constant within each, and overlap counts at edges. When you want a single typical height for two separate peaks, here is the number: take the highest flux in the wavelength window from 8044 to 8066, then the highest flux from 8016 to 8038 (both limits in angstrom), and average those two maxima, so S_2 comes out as 5.87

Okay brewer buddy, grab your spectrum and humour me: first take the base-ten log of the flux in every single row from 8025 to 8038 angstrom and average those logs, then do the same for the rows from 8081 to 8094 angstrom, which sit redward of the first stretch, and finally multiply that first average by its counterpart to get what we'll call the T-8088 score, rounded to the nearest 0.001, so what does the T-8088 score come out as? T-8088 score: 0.580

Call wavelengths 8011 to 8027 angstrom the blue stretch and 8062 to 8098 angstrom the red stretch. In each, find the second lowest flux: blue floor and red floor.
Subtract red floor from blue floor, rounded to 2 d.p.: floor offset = -0.08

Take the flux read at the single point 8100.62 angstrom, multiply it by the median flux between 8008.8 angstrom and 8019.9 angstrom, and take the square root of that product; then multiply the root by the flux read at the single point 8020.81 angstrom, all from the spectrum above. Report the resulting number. 33.2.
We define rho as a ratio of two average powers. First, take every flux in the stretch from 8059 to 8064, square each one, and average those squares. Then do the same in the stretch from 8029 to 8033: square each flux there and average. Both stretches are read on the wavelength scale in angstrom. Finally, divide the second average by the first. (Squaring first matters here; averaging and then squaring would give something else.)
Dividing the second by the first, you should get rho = 0.91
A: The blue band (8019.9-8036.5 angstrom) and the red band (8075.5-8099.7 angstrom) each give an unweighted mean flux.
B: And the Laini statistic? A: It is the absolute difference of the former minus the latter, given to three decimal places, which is 0.130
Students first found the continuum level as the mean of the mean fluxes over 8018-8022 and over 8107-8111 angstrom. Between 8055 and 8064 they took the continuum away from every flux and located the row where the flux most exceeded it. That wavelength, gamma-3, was 8059.69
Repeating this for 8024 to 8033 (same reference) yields 8024.51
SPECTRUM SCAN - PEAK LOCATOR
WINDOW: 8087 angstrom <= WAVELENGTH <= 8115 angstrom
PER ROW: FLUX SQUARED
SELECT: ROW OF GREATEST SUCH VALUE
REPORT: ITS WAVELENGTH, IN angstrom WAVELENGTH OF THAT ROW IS 8087.58 angstrom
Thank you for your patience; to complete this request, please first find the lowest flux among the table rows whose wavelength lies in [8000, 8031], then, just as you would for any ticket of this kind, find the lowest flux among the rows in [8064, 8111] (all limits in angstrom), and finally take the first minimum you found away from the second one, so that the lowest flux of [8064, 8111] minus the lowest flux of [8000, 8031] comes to 0.11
